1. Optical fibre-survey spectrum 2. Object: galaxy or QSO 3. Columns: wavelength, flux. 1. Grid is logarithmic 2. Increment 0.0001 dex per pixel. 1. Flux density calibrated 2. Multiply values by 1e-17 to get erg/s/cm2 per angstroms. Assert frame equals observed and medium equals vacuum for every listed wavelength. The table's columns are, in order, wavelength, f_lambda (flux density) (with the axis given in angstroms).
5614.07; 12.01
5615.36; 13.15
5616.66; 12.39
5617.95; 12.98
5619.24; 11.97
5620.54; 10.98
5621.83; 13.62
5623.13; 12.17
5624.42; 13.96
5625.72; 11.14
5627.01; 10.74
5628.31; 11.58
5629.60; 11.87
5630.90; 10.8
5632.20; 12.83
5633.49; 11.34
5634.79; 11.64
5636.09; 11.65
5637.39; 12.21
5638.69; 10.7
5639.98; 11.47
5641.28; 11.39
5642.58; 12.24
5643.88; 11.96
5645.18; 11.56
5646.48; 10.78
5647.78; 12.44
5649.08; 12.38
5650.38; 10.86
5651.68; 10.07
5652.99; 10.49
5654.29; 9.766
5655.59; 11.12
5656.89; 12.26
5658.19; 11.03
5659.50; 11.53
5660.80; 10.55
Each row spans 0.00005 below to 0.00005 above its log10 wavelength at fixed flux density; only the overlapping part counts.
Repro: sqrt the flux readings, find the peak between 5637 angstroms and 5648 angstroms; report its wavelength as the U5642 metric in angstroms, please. 5647.78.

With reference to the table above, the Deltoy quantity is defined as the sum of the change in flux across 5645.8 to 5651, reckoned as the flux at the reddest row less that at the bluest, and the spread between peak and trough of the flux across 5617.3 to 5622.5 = 2.7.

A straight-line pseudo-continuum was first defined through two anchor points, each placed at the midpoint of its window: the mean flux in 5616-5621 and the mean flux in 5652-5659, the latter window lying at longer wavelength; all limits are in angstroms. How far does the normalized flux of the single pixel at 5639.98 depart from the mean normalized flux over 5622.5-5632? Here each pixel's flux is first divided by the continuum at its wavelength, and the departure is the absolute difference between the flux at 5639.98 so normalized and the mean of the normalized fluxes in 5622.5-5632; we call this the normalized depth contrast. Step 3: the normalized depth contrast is 0.01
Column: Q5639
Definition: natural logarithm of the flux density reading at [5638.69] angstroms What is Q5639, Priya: 2.37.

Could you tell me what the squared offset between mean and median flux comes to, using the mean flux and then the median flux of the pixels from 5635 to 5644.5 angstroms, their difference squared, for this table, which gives 0.00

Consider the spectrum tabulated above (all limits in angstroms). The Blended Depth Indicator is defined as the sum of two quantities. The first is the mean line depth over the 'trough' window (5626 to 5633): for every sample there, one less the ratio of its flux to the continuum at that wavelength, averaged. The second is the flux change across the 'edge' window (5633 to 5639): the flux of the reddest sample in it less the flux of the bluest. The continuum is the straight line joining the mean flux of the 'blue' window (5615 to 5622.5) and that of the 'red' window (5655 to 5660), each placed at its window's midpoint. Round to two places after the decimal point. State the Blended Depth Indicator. -0.59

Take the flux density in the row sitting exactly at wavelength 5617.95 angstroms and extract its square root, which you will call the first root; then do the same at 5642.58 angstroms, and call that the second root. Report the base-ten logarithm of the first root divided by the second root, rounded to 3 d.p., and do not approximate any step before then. 0.013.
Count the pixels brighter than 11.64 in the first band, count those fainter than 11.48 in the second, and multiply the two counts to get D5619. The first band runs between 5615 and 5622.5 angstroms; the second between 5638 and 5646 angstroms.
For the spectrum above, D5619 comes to 15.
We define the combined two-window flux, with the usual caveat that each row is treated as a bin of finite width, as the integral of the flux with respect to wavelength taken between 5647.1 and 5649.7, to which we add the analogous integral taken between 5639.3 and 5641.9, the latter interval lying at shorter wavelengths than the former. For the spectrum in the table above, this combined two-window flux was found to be 62.0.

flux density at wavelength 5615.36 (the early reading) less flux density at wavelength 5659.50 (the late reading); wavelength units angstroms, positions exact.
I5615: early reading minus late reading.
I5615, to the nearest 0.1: 1.6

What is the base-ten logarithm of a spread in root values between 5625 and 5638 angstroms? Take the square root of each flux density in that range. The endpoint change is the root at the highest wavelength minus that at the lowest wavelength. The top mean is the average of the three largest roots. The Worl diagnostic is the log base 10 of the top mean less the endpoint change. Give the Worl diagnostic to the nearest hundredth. 0.53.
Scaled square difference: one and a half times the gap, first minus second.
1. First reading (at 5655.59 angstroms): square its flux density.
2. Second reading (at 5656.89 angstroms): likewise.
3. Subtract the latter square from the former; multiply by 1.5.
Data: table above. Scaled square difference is -40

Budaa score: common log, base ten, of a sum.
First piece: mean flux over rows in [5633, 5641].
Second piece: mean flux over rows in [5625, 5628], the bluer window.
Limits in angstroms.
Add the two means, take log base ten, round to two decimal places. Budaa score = 1.35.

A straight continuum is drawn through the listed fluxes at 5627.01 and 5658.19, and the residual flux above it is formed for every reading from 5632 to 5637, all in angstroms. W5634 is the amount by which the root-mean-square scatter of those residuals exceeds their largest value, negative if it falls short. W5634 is -0.83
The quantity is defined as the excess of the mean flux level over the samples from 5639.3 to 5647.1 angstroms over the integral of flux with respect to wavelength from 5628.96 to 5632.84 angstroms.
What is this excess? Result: -34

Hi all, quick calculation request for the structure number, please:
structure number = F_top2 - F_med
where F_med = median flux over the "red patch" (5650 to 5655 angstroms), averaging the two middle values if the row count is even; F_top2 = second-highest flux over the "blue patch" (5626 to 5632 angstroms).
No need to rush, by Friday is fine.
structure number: 1.3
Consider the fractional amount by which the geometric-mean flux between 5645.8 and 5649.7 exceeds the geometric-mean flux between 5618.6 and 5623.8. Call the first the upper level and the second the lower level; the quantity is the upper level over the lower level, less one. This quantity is -0.025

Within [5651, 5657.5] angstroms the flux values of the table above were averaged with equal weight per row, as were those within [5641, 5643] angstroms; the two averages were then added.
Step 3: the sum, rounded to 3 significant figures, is 22.6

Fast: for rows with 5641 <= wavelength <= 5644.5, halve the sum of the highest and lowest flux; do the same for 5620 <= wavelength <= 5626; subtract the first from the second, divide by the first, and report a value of 0.055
